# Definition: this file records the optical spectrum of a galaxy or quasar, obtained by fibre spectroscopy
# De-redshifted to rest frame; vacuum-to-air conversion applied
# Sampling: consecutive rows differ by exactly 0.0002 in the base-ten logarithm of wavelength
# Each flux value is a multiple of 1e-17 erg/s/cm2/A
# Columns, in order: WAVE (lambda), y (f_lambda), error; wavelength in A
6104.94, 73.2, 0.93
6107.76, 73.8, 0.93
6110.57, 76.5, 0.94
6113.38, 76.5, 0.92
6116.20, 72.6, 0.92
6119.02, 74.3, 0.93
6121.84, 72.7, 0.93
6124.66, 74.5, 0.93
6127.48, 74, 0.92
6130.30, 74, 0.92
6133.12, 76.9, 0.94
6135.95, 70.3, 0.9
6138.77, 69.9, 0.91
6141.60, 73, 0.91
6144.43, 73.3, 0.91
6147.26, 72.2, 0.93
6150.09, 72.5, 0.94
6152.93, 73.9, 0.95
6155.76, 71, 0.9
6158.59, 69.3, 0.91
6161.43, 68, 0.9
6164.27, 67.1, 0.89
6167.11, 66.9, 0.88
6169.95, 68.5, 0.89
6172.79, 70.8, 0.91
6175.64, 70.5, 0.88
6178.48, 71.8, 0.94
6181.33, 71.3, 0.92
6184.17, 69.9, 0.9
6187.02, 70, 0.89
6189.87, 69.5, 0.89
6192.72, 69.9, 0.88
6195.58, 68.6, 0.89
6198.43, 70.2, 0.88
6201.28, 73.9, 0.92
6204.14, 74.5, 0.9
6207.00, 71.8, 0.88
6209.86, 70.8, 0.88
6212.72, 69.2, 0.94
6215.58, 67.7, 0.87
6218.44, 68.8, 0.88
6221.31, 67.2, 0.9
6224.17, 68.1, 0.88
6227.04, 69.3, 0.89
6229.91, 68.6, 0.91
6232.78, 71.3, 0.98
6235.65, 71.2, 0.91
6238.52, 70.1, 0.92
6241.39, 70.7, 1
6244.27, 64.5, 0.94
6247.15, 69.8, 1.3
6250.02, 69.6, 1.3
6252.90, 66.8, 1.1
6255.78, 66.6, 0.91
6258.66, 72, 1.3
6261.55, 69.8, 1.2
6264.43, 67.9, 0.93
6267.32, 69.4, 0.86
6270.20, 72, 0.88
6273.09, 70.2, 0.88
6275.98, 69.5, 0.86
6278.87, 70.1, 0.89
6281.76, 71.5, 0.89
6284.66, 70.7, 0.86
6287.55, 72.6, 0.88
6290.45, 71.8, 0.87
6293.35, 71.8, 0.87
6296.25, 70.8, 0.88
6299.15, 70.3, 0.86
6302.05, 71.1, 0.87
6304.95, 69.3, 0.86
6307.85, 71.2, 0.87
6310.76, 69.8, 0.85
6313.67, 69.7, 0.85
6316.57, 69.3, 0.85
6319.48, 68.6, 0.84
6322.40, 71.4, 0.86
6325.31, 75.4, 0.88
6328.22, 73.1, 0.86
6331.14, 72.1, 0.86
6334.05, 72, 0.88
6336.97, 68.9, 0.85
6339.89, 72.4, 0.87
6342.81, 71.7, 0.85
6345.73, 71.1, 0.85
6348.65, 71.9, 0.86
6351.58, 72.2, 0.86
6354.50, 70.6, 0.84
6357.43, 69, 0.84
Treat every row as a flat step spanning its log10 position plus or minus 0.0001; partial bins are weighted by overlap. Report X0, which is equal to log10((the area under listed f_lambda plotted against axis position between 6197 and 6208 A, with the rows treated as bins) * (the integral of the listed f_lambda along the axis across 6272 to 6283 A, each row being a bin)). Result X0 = 5.79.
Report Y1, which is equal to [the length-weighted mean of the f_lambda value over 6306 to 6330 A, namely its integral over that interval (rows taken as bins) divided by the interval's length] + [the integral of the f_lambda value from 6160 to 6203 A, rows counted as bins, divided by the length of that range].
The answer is 141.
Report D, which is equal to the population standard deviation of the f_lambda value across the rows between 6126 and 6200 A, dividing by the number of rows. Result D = 2.3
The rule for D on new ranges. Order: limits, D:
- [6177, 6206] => 1.8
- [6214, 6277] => 1.8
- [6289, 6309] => 0.8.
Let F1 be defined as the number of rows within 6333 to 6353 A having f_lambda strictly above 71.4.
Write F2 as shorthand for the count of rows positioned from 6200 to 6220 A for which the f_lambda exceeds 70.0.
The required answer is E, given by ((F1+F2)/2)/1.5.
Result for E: 3.0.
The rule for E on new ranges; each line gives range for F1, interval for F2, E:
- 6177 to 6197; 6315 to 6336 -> 2.0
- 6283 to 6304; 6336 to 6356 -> 3.0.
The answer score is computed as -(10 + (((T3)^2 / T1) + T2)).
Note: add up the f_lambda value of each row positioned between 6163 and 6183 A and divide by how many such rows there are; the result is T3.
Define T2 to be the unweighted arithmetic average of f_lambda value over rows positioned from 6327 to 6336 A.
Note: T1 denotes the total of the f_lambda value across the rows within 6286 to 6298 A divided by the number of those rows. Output -149.8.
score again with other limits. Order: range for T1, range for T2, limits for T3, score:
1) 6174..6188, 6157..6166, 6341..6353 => -150.9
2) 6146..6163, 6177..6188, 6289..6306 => -151.3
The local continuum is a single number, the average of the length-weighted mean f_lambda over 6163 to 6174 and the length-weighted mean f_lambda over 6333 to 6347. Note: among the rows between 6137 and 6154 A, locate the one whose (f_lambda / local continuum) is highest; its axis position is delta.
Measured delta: 6152.93 A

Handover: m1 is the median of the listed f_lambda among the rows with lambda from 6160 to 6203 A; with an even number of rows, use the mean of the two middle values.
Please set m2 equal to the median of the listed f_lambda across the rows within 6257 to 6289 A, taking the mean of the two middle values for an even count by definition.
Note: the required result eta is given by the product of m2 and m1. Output 4907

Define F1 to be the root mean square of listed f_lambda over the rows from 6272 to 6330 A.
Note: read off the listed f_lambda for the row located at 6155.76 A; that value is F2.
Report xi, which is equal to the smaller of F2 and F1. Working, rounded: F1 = 70.9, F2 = 71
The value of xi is 70.9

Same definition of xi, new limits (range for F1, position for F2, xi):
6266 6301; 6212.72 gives 69.2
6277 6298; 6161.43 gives 68.0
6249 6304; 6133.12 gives 70.3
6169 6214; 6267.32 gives 69.4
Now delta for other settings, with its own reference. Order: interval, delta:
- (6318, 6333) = 6325.31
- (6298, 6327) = 6325.31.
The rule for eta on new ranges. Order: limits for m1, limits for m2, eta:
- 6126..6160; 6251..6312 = 5114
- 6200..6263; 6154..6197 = 4872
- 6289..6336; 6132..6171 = 5027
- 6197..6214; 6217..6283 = 4962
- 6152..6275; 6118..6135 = 5176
